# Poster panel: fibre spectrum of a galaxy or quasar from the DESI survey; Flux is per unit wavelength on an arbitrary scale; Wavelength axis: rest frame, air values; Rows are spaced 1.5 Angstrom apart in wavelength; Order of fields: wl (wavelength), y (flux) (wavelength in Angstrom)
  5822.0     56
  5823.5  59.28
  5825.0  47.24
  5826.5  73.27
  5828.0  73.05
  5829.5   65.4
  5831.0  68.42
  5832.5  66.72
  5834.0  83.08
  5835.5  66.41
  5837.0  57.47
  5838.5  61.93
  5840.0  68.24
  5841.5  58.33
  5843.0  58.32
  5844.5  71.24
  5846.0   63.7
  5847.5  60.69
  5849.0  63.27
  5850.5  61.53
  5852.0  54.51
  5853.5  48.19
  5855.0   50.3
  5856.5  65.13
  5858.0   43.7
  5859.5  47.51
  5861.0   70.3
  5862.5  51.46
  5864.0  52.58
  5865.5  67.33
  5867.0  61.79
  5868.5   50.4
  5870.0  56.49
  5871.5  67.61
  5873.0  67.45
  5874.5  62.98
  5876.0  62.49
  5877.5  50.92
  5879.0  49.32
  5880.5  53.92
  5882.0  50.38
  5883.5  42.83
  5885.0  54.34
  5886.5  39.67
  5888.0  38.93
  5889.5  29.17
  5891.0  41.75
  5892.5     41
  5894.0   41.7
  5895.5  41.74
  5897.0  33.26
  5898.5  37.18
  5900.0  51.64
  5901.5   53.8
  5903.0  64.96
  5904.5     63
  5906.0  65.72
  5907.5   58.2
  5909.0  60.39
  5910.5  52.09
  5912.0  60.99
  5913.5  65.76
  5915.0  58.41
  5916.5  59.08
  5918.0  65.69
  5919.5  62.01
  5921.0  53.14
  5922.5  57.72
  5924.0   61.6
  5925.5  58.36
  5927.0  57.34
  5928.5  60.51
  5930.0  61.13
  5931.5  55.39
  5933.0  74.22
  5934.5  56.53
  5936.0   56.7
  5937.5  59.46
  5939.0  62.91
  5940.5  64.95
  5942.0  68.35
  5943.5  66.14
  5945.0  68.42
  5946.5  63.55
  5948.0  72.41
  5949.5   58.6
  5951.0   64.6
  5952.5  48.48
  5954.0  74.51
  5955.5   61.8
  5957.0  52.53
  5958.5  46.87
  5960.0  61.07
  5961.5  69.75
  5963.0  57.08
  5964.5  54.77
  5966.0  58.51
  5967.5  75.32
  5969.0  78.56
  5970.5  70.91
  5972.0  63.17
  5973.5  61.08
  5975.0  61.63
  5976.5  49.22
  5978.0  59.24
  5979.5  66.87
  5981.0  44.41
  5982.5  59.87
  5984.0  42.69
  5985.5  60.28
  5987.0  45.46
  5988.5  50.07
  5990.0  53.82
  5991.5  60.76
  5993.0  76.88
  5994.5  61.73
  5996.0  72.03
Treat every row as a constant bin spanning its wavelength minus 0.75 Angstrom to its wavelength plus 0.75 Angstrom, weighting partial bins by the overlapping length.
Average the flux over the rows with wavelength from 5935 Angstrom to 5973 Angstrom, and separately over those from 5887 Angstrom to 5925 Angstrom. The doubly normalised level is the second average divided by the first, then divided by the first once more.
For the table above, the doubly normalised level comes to 0.0132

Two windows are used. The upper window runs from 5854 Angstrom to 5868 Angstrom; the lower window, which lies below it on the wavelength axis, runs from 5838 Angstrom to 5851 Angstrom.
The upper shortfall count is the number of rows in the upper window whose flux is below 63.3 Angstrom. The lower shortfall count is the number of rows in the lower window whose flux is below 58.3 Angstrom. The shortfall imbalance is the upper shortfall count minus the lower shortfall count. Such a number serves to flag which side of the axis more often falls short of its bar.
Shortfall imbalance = 6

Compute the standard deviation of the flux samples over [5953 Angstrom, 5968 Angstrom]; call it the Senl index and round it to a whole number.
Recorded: 9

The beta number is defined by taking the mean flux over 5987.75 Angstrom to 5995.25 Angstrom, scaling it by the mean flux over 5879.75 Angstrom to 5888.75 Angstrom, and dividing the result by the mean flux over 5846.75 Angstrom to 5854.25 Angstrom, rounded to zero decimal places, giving 49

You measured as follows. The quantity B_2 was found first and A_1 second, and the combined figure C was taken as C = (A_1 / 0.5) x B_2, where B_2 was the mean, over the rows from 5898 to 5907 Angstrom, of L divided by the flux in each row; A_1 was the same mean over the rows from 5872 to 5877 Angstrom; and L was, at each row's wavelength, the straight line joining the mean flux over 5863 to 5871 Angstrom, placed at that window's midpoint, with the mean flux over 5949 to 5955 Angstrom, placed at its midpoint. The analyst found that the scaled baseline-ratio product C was 1.99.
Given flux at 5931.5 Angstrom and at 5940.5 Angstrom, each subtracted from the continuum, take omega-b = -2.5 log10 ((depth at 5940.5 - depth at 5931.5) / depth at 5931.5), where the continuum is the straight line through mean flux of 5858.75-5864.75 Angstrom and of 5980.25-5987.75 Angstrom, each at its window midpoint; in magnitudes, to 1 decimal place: -1.4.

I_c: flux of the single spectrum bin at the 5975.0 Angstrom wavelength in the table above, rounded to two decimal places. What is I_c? 61.63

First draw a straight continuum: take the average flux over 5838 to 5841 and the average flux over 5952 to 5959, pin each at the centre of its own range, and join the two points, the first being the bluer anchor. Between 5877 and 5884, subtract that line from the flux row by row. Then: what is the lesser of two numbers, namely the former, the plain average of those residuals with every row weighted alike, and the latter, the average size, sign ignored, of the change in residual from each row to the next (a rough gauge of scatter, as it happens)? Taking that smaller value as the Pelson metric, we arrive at -13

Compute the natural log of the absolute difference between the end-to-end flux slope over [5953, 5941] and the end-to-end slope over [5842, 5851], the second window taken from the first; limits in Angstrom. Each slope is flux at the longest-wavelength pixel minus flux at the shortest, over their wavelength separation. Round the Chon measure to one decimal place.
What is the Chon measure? 0.8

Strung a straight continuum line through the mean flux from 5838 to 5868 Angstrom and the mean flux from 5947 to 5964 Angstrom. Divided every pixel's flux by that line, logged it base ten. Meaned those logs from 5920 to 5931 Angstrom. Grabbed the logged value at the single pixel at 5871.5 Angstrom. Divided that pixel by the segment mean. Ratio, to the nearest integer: -5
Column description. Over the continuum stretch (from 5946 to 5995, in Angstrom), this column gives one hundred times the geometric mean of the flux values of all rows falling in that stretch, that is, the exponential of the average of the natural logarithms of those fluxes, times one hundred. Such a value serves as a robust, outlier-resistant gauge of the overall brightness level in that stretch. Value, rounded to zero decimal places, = 5944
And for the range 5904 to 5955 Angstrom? 6139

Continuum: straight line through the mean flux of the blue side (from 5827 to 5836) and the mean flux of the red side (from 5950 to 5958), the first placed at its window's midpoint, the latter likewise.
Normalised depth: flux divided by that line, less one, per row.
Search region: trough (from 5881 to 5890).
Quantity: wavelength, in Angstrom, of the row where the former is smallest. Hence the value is 5889.5 Angstrom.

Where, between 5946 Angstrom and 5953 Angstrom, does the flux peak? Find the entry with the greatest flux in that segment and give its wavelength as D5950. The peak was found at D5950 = 5948.0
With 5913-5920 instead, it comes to 5913.5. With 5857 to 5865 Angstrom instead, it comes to 5861.0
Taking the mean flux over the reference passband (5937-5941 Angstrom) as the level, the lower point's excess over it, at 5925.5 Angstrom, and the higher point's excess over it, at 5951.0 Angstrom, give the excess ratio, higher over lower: -0.5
